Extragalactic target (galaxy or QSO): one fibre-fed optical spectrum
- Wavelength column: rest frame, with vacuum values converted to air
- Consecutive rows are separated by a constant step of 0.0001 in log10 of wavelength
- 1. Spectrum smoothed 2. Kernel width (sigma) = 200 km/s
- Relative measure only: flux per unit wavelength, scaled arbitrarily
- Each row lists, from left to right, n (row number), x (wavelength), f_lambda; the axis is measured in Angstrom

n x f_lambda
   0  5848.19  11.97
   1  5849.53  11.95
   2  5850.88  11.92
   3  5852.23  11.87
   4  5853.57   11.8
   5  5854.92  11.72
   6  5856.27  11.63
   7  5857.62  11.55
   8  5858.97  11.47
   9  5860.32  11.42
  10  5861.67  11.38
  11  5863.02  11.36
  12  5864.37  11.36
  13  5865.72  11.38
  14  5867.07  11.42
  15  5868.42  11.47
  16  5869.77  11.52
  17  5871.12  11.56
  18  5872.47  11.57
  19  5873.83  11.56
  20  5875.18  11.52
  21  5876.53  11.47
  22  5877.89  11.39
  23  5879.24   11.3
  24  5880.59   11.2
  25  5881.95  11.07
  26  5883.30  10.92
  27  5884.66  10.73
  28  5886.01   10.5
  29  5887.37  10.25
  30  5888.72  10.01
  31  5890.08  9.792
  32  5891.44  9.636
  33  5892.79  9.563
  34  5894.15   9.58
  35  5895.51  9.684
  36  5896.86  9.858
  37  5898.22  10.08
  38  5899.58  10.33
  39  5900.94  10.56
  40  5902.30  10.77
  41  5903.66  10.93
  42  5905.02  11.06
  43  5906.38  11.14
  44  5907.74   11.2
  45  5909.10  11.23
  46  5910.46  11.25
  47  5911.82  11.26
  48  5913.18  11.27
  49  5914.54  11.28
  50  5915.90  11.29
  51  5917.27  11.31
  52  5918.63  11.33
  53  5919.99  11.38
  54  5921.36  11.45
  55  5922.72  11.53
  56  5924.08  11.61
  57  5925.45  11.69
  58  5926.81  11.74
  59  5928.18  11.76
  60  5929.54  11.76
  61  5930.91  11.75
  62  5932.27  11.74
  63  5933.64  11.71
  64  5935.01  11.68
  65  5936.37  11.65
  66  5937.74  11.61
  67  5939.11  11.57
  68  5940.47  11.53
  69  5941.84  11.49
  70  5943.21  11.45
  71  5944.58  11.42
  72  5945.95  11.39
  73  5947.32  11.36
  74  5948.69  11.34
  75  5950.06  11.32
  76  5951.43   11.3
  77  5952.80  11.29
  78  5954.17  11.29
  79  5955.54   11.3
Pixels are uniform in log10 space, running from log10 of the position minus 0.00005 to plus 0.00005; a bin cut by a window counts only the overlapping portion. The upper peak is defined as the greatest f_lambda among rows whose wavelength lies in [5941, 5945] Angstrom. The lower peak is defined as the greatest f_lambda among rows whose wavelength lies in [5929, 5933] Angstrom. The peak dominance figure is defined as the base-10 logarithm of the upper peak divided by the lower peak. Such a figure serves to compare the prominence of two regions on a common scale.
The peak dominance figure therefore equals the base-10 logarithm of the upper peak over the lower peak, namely -0.010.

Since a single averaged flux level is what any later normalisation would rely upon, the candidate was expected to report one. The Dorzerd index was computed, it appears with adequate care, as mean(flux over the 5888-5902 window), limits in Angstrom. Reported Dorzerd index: 9.9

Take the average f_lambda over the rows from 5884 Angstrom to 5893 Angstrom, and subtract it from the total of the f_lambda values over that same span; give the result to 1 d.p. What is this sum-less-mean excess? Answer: 60.4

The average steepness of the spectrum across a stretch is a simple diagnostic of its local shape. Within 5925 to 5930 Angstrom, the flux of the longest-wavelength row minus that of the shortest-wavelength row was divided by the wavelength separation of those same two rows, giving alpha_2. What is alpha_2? 0.017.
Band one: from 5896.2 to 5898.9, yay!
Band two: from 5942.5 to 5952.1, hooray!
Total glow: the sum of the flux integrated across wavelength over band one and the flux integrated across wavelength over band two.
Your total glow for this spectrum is 136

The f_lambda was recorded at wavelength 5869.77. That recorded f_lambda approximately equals 11.52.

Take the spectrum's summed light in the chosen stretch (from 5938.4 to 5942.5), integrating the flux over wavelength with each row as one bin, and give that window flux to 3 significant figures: 47.3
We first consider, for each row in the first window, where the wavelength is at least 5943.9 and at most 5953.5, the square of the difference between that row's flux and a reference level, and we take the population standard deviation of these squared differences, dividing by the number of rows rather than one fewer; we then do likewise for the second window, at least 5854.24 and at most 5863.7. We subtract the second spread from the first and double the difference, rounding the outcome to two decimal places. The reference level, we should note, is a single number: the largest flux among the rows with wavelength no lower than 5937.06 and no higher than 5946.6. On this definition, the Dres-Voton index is 0.00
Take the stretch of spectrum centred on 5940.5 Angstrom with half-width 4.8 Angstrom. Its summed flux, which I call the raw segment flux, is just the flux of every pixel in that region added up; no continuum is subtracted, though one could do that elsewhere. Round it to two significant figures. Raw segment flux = 81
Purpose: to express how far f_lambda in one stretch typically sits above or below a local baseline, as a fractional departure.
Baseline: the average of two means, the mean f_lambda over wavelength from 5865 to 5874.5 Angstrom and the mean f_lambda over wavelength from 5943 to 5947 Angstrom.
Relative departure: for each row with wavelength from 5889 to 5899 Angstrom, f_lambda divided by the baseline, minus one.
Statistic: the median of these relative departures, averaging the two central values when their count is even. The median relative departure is -0.15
